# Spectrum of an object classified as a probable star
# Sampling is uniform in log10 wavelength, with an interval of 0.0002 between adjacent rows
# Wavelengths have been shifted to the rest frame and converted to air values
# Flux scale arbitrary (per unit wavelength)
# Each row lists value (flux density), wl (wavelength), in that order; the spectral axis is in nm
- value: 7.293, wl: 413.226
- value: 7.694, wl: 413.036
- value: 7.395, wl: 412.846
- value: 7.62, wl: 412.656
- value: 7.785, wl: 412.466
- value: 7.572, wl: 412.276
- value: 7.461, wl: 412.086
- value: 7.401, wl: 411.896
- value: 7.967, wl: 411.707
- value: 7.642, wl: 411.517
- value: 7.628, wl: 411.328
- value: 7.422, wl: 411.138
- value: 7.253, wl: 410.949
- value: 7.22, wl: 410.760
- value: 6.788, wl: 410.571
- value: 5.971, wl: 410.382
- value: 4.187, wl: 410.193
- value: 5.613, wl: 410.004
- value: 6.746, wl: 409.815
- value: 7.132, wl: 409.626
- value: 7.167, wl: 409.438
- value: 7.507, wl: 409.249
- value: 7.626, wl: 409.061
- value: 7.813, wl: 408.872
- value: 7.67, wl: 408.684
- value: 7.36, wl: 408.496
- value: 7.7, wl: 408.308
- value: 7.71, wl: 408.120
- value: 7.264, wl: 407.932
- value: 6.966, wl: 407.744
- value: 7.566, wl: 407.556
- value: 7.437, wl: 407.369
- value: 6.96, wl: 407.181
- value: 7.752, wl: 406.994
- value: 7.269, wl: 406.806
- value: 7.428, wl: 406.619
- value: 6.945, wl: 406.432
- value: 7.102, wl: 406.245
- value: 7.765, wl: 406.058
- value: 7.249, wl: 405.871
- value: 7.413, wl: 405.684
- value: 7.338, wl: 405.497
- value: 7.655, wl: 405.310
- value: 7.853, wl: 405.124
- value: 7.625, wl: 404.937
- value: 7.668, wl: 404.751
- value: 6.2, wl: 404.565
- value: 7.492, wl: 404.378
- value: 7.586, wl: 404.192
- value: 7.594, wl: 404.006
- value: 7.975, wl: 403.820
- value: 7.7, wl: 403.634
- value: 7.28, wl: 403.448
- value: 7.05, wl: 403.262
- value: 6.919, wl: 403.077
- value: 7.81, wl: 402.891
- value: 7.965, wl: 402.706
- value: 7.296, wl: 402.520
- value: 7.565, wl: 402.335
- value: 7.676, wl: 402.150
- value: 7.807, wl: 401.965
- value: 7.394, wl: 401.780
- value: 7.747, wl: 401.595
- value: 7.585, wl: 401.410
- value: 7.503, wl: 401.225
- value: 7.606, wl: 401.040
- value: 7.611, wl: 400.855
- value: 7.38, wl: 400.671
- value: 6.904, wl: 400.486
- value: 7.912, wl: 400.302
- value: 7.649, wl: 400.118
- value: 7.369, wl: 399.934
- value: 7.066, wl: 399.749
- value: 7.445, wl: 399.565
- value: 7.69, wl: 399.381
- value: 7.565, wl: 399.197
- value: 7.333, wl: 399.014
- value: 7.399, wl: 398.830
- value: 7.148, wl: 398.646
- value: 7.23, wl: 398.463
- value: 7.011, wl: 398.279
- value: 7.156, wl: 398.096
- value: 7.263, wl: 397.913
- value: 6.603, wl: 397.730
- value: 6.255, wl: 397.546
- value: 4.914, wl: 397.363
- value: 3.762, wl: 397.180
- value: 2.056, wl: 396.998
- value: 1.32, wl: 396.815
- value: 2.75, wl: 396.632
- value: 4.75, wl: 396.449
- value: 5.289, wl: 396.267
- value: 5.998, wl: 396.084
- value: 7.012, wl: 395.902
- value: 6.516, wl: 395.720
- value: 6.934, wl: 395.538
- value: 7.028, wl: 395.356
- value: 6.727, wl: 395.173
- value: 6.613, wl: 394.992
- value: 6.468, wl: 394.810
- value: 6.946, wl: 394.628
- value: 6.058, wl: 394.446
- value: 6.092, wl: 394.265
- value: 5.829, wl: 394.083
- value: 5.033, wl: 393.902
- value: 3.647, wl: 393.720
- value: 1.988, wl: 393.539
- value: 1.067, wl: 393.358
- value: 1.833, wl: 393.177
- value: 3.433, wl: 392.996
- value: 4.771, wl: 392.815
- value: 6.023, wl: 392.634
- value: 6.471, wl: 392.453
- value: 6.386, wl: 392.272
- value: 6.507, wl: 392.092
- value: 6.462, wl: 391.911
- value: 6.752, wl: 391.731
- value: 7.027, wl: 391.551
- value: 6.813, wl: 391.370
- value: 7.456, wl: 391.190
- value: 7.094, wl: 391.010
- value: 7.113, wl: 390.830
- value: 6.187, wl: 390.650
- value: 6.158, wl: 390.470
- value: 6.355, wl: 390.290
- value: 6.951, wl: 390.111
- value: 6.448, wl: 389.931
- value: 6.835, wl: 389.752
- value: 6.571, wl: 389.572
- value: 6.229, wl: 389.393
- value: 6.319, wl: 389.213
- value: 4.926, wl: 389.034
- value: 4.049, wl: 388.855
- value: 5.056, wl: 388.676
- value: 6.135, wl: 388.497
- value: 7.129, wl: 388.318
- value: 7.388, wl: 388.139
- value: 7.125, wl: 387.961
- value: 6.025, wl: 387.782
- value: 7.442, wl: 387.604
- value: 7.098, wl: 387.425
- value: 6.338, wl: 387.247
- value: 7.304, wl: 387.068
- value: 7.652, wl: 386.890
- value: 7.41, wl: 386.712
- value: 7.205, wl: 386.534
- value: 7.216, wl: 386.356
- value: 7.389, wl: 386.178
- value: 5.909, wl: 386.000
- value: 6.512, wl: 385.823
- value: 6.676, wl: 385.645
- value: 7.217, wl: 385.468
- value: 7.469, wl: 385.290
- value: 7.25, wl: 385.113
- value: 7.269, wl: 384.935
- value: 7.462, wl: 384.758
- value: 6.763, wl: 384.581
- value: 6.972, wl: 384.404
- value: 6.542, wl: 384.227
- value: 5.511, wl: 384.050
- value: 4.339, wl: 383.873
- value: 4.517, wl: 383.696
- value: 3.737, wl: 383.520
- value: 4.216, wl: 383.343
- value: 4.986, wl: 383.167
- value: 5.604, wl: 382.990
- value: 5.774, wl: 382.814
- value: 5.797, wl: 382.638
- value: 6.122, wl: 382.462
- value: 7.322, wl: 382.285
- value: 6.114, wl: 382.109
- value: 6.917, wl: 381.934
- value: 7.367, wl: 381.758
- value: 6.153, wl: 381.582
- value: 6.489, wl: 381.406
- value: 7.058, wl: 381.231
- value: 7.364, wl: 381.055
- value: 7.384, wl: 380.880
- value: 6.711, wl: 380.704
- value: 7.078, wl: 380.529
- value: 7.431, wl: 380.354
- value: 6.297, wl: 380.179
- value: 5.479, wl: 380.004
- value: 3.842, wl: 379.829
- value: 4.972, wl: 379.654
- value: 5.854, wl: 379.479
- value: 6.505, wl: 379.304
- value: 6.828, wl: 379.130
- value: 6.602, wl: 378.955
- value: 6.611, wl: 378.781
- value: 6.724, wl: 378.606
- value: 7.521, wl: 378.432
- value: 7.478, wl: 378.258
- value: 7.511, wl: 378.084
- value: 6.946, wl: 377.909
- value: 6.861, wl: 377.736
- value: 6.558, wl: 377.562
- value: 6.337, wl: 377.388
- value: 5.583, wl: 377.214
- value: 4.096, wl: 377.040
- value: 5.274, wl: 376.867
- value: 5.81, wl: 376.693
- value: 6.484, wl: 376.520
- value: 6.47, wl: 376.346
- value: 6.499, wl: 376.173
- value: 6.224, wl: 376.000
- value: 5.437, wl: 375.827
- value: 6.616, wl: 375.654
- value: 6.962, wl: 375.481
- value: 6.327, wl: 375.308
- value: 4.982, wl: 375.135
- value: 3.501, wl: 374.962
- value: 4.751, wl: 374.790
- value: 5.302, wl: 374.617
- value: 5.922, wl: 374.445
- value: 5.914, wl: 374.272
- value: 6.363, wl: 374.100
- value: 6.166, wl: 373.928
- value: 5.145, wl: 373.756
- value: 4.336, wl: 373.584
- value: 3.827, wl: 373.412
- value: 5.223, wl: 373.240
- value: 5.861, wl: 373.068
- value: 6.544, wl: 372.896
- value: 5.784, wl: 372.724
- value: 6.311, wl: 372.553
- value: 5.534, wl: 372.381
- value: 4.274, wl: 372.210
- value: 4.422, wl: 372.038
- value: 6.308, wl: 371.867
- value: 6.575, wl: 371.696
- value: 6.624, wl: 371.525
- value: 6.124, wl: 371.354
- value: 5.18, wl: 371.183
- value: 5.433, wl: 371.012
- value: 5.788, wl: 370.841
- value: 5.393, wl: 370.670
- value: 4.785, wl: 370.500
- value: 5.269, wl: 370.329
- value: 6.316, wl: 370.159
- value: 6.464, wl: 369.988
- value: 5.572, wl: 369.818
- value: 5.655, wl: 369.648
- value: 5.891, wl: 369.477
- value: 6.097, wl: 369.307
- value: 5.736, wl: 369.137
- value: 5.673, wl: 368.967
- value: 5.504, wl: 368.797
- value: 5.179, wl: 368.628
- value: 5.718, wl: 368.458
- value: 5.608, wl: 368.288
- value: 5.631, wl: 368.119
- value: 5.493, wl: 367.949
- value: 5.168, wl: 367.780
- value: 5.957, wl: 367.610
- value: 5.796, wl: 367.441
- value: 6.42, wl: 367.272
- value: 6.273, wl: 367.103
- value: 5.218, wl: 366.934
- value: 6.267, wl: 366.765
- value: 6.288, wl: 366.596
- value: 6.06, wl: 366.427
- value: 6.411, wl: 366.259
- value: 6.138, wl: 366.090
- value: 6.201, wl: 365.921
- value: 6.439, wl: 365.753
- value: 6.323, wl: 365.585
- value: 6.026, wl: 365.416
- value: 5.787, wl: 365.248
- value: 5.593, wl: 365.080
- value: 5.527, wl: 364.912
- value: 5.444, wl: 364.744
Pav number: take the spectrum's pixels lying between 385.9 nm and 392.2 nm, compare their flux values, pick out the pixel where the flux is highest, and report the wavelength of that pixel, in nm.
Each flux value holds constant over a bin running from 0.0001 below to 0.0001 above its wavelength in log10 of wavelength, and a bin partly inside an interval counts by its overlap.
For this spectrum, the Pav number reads 386.890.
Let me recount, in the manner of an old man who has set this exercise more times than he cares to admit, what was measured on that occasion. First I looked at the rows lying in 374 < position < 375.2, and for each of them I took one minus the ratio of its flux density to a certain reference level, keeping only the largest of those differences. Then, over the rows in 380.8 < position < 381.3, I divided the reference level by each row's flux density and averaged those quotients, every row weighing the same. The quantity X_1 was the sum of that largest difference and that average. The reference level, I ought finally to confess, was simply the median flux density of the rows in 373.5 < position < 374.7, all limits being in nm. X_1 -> 1.2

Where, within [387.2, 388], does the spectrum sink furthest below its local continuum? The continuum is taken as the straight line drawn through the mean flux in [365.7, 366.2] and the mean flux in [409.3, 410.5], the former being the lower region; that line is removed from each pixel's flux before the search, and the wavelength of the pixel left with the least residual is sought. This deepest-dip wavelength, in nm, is 387.782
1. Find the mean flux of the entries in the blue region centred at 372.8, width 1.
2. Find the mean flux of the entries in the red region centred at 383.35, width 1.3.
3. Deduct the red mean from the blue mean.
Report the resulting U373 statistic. 1.1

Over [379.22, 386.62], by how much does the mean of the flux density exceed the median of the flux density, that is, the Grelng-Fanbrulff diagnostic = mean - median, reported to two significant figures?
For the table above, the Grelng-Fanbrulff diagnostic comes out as -0.22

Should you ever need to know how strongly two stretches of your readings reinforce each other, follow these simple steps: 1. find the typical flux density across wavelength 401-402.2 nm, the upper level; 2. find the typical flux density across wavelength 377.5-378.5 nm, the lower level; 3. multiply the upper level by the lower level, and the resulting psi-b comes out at 54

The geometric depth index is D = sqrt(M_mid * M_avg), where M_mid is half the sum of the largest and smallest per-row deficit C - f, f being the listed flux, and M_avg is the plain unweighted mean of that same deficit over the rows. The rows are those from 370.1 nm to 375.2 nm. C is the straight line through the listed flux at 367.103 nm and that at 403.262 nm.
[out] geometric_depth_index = 1.1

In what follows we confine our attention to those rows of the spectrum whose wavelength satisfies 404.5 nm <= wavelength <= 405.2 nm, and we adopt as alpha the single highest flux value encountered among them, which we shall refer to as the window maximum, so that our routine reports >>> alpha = 7.853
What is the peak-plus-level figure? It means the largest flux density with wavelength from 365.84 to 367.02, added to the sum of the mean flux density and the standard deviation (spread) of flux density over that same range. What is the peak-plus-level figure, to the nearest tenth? 12.9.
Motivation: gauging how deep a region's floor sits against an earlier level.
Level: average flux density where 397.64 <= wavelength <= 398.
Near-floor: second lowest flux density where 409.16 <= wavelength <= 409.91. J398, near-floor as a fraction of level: 1.03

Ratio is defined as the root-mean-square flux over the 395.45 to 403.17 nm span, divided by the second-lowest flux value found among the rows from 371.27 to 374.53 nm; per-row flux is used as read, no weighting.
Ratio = 1.6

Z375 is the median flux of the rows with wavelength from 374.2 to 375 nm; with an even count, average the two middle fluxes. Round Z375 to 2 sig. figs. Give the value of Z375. 5.3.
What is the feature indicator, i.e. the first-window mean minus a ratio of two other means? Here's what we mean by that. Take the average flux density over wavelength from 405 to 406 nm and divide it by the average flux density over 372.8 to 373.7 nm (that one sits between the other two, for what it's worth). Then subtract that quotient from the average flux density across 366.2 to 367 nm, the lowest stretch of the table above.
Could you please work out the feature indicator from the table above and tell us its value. 4.6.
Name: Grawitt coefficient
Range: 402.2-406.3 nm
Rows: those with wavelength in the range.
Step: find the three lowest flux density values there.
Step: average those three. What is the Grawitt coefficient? 6.7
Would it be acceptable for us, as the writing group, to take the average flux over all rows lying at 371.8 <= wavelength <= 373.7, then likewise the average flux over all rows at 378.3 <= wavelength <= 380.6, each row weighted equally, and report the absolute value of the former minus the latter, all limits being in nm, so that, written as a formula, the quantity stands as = 1.0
